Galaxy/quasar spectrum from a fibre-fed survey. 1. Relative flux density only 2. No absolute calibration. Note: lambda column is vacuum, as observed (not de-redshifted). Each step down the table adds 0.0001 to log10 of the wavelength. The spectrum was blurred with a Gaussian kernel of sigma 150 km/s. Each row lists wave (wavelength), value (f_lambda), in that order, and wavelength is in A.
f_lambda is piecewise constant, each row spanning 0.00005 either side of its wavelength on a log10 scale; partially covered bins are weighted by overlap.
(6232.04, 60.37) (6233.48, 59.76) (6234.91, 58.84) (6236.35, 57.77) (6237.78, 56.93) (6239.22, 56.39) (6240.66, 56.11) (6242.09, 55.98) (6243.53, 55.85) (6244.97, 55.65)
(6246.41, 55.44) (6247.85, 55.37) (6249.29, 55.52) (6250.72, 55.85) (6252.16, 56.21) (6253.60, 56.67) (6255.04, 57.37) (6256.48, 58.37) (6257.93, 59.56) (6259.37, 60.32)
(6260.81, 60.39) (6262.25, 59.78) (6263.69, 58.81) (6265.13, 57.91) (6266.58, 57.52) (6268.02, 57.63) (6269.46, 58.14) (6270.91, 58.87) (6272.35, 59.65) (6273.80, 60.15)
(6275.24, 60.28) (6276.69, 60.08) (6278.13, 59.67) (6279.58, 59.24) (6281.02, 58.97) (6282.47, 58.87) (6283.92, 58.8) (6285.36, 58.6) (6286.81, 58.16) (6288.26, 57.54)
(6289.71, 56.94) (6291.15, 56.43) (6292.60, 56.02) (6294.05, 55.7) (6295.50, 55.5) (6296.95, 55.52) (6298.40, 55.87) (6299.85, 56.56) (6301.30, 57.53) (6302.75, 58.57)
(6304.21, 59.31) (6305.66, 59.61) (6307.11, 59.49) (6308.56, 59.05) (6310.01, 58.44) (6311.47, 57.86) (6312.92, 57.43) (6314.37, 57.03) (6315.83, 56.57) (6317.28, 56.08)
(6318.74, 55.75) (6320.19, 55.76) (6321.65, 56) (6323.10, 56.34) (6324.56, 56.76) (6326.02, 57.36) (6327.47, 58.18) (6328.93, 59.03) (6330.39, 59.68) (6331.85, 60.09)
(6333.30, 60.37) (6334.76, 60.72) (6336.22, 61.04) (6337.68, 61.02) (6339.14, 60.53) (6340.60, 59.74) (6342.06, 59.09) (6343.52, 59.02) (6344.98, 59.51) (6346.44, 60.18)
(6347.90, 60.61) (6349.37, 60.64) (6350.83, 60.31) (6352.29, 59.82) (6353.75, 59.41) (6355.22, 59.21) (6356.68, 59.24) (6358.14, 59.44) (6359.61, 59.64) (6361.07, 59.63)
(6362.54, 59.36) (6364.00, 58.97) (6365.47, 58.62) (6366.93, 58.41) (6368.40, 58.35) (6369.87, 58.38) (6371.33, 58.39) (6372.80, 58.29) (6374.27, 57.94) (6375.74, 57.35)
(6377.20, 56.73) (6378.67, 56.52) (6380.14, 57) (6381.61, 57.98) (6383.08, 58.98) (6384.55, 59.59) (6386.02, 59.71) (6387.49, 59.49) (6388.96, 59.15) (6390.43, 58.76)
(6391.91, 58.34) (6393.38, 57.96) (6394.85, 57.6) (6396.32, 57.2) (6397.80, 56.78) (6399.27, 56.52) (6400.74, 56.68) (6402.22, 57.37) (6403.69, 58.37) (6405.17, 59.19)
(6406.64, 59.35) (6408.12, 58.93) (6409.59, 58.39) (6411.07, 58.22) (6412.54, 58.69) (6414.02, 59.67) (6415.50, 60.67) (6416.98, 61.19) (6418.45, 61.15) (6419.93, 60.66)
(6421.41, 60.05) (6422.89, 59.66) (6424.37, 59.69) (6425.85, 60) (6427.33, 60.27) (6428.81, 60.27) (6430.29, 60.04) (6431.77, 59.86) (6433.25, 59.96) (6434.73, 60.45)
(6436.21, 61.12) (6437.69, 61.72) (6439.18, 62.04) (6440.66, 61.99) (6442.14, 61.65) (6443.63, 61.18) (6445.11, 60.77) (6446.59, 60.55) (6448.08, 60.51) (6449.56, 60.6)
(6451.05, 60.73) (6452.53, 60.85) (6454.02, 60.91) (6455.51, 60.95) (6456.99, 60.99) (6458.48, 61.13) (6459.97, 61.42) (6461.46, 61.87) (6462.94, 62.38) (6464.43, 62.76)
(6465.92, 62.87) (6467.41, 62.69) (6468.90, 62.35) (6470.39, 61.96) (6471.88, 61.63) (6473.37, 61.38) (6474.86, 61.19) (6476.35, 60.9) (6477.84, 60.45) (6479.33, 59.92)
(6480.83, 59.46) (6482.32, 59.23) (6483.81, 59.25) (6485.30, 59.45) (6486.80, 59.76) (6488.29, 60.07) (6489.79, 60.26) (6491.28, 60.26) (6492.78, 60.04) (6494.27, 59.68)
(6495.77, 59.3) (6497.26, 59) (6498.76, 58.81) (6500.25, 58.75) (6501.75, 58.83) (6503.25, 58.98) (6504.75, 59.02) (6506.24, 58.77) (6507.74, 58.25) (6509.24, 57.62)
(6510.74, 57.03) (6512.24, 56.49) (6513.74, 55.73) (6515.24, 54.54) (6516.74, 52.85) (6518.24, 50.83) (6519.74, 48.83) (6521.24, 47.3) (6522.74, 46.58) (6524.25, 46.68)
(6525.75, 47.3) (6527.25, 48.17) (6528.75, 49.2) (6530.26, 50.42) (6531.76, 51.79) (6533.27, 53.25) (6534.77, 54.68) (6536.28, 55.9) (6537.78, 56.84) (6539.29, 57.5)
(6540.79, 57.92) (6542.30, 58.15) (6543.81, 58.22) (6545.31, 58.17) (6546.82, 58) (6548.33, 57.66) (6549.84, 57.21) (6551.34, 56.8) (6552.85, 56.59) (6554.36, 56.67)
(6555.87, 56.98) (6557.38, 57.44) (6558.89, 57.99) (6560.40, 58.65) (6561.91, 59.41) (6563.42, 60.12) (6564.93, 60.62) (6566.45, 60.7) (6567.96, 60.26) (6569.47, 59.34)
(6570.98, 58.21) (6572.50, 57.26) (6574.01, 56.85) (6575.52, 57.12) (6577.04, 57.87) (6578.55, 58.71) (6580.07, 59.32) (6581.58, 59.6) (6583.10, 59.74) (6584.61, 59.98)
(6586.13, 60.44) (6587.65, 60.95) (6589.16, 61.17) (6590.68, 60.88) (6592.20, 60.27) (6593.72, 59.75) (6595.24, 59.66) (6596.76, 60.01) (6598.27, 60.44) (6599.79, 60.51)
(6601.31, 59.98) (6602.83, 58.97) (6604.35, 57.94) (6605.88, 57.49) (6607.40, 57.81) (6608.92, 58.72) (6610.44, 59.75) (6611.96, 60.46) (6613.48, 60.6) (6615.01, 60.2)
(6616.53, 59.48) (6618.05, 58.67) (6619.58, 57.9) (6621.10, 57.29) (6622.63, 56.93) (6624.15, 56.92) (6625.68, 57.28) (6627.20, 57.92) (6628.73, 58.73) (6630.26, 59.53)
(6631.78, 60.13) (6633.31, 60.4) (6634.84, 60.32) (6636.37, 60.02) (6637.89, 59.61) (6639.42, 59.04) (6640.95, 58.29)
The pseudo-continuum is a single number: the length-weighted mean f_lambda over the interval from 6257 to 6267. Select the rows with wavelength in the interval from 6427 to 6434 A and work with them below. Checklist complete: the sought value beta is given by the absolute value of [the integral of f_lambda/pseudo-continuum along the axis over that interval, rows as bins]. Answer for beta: 7.11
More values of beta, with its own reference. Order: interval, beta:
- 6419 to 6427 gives 8.11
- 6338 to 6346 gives 8.07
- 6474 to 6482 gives 8.16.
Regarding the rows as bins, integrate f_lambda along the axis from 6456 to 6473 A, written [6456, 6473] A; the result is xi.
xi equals 1054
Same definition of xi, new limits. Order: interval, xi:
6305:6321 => 921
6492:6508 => 945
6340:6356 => 956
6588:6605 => 1020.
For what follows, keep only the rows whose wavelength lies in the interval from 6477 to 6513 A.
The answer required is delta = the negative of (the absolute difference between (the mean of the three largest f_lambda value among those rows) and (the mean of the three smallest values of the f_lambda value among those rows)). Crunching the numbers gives -3.3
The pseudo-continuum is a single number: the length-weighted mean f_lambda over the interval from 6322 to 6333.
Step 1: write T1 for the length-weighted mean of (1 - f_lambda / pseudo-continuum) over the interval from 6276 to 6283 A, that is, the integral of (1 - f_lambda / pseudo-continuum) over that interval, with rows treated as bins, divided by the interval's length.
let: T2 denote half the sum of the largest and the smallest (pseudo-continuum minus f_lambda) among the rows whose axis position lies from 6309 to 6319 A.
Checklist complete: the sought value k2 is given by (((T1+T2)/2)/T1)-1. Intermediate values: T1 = -0.019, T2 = 1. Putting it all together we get -30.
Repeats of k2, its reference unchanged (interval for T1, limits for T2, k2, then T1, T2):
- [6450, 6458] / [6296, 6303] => -14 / -0.045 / 1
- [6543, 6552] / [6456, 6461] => -155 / 0.010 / -3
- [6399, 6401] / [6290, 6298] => 40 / 0.028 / 2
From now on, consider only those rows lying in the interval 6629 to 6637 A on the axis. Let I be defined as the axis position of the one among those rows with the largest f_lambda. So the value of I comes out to 6633.31 A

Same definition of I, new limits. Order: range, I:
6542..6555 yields 6543.81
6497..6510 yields 6504.75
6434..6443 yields 6439.18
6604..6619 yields 6613.48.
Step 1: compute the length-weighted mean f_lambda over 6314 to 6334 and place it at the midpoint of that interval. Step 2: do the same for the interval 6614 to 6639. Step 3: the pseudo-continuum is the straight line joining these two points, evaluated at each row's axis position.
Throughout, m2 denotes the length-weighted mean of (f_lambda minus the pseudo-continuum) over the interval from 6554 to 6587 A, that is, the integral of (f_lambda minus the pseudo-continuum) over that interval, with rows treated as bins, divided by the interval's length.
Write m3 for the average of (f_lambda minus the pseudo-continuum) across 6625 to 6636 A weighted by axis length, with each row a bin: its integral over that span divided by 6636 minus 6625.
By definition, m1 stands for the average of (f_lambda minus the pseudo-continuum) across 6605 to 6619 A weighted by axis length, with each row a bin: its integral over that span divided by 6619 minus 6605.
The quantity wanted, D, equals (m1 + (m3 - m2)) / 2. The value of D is 0.3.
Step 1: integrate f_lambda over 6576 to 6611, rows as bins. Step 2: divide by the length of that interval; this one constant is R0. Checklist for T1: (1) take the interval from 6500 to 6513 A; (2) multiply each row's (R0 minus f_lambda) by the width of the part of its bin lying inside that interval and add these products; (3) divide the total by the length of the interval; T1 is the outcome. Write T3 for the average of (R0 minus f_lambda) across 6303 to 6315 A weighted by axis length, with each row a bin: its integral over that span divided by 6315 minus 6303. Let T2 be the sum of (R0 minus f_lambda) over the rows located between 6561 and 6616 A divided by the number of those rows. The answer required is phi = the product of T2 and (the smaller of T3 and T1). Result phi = 0.1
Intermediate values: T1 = 1.4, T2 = 0.1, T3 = 1.0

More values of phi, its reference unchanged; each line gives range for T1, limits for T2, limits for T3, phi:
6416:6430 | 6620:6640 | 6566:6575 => -0.6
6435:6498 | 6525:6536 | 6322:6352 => -11.9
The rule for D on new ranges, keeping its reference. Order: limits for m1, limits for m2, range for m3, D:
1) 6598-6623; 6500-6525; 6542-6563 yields 1.7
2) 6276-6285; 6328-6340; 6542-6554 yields -0.9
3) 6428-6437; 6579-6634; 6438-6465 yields 2.5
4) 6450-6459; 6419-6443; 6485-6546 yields -1.3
